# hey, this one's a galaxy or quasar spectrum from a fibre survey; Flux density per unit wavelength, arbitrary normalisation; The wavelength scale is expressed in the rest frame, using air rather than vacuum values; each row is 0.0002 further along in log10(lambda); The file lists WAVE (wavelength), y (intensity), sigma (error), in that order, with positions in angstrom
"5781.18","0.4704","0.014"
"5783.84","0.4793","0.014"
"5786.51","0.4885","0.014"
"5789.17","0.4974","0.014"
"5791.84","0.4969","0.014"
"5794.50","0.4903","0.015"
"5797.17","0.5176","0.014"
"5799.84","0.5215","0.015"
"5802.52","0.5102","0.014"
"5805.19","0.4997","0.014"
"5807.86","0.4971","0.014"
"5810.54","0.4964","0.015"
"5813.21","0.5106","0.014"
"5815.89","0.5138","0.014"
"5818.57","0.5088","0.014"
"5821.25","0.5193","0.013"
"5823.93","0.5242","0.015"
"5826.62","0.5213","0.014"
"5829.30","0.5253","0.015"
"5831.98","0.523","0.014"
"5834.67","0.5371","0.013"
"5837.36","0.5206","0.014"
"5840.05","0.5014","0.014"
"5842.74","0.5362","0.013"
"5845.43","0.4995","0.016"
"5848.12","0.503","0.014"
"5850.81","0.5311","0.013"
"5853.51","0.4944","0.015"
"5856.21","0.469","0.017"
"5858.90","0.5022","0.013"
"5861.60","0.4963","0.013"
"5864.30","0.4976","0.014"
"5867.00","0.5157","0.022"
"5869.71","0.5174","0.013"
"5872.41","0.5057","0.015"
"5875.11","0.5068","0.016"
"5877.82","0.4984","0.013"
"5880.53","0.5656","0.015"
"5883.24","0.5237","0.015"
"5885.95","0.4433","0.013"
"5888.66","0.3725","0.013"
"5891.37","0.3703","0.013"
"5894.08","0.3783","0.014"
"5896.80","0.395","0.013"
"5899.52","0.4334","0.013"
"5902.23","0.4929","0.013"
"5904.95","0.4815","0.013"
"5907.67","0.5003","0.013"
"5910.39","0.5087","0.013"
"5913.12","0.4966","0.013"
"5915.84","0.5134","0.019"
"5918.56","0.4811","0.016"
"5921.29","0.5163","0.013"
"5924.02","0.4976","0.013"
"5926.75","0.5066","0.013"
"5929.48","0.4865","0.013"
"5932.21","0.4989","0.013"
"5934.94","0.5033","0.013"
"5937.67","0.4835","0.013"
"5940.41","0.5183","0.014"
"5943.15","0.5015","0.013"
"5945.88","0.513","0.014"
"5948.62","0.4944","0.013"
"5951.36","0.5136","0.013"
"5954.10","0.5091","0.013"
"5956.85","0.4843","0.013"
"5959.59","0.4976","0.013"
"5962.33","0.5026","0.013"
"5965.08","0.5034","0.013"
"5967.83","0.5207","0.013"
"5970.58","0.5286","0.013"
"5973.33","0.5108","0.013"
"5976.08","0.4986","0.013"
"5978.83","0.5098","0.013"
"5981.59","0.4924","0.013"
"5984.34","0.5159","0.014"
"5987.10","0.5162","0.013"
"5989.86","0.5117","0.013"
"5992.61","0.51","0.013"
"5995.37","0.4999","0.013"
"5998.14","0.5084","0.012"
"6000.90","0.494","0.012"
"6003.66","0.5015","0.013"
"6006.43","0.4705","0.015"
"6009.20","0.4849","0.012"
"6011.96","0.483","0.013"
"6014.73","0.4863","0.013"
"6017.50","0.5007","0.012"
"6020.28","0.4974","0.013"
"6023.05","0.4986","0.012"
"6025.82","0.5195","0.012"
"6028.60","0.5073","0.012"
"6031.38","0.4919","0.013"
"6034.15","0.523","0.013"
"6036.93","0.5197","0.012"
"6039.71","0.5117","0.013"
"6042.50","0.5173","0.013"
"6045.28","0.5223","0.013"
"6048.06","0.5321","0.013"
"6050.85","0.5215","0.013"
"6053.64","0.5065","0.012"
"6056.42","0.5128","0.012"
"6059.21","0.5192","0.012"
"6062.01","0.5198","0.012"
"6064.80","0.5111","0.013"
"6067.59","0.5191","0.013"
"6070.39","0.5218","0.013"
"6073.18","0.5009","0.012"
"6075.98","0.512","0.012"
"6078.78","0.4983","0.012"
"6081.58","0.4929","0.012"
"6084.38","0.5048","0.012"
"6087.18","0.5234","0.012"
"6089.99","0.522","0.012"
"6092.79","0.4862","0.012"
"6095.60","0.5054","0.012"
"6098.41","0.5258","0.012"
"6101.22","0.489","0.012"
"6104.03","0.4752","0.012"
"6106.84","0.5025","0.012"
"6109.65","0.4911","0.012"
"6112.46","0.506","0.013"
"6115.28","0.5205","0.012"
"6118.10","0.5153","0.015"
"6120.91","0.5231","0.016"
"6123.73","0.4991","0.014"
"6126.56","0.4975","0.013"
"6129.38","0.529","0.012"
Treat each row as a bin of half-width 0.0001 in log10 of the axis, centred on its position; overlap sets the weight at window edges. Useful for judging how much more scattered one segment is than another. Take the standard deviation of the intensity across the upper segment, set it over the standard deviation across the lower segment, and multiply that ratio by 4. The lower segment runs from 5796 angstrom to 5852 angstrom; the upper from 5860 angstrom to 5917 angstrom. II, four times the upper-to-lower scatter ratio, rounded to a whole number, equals 18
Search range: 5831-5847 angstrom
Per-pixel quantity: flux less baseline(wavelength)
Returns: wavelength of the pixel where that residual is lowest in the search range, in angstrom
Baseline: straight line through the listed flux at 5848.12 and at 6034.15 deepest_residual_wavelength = 5845.43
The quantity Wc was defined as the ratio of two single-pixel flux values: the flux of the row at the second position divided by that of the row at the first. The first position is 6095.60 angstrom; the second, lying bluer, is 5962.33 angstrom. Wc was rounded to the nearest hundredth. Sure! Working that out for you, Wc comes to 0.99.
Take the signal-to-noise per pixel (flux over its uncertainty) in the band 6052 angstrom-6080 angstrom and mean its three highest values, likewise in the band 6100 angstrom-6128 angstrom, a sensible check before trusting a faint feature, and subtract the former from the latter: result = -1.0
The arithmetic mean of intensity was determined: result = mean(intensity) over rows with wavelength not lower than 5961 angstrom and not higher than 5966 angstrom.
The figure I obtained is 0.503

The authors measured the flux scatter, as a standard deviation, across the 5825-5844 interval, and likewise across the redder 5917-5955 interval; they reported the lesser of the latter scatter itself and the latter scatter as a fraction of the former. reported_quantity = 0.012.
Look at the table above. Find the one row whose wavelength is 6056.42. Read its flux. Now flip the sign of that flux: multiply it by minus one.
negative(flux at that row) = -0.513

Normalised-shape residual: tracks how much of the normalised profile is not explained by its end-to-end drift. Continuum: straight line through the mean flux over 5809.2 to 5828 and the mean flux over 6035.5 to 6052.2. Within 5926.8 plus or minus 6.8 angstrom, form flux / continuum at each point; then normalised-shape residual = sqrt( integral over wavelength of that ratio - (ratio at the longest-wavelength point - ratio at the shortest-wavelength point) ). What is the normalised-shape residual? 3.6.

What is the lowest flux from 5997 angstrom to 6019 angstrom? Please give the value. 0.4705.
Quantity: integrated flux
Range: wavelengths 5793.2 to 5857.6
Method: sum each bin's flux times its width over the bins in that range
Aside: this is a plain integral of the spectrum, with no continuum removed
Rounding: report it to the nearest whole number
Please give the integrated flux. 33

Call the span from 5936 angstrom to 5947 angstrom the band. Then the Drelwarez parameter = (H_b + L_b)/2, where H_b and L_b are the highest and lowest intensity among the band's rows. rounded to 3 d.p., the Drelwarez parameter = 0.501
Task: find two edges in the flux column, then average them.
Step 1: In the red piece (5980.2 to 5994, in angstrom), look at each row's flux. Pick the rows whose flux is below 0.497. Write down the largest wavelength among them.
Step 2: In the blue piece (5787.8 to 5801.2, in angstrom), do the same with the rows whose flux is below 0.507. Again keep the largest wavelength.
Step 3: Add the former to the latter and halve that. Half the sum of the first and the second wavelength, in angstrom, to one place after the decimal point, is 5888.0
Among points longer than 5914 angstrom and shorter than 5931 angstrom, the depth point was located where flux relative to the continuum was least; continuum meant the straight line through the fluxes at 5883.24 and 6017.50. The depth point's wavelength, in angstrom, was 5918.56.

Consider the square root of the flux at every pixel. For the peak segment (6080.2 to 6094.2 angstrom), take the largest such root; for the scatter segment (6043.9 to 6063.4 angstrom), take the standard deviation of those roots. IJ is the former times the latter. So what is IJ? 0.004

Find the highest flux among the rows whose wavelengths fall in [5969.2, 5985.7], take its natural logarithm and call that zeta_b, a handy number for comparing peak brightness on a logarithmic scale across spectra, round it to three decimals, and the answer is -0.638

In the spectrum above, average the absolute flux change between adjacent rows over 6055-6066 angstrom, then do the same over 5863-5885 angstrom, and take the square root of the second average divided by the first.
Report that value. 2.02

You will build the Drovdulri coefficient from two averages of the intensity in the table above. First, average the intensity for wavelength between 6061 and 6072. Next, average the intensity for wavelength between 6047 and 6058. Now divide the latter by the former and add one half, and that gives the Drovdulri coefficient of 1.50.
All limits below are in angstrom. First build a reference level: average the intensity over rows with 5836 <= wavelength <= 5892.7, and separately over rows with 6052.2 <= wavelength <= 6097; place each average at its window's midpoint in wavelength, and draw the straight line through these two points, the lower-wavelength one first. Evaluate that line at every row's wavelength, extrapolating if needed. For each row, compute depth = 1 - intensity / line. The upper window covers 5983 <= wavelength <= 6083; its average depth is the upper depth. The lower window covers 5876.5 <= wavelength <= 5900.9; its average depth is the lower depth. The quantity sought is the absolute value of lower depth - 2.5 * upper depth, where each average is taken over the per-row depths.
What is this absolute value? 0.11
